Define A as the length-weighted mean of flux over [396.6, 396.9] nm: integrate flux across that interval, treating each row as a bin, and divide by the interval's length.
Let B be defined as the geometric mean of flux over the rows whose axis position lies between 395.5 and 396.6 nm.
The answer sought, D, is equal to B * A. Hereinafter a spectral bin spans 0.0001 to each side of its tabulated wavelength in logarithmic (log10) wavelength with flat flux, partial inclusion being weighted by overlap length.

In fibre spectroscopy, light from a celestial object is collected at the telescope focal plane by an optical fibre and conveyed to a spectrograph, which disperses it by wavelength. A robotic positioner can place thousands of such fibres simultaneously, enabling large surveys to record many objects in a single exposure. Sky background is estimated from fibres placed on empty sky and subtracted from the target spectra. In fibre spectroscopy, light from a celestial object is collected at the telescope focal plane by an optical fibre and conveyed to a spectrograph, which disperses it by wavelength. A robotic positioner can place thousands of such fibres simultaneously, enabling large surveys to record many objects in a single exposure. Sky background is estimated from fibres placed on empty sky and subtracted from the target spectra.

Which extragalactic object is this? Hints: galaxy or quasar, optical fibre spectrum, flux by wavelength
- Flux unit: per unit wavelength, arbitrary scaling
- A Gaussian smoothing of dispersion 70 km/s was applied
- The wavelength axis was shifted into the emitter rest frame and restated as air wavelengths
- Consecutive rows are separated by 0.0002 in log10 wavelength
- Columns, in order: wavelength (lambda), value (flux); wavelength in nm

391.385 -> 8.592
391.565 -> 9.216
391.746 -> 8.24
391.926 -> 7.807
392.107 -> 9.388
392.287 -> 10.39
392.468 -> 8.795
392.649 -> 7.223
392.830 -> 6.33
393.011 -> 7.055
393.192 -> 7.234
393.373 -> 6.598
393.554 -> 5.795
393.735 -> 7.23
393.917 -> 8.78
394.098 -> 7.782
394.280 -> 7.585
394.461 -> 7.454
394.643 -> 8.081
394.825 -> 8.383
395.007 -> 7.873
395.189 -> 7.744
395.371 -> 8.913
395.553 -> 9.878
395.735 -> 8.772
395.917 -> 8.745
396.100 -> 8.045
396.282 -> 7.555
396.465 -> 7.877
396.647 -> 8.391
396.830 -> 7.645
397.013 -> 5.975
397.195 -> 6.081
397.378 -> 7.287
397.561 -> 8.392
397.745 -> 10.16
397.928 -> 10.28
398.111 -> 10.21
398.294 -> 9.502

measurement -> 67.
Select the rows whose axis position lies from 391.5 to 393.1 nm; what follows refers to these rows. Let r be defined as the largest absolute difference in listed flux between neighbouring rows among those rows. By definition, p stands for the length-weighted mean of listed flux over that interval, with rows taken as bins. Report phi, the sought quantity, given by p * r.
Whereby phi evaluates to 13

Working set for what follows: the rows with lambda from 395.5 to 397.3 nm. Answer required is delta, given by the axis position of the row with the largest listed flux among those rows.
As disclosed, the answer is 395.553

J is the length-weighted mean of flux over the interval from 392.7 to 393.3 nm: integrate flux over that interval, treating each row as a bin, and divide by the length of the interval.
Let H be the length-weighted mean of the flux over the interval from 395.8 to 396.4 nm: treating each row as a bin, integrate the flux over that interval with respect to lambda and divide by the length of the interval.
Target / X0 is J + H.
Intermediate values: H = 8.1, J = 6.89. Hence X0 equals 15.0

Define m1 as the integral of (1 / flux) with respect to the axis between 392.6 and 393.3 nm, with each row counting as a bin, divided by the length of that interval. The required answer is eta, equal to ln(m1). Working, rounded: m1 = 0.145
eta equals -1.93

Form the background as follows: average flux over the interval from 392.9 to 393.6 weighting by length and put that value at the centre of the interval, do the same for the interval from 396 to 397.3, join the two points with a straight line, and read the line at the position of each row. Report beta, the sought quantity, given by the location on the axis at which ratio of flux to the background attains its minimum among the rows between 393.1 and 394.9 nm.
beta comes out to 393.554 nm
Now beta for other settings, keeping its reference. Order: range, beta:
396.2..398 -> 397.013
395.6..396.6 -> 396.282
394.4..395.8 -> 394.461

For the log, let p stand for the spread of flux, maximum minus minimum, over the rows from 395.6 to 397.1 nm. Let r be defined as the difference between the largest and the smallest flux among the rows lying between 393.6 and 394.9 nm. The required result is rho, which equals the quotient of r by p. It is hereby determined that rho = 0.6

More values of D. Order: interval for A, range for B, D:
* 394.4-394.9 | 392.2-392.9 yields 64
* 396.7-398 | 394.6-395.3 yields 64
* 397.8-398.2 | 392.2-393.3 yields 79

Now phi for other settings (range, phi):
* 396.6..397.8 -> 13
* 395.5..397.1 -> 13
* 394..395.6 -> 10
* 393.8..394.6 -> 8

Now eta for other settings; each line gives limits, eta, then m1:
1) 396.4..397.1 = -1.99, 0.136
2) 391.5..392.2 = -2.15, 0.116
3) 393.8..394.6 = -2.06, 0.127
